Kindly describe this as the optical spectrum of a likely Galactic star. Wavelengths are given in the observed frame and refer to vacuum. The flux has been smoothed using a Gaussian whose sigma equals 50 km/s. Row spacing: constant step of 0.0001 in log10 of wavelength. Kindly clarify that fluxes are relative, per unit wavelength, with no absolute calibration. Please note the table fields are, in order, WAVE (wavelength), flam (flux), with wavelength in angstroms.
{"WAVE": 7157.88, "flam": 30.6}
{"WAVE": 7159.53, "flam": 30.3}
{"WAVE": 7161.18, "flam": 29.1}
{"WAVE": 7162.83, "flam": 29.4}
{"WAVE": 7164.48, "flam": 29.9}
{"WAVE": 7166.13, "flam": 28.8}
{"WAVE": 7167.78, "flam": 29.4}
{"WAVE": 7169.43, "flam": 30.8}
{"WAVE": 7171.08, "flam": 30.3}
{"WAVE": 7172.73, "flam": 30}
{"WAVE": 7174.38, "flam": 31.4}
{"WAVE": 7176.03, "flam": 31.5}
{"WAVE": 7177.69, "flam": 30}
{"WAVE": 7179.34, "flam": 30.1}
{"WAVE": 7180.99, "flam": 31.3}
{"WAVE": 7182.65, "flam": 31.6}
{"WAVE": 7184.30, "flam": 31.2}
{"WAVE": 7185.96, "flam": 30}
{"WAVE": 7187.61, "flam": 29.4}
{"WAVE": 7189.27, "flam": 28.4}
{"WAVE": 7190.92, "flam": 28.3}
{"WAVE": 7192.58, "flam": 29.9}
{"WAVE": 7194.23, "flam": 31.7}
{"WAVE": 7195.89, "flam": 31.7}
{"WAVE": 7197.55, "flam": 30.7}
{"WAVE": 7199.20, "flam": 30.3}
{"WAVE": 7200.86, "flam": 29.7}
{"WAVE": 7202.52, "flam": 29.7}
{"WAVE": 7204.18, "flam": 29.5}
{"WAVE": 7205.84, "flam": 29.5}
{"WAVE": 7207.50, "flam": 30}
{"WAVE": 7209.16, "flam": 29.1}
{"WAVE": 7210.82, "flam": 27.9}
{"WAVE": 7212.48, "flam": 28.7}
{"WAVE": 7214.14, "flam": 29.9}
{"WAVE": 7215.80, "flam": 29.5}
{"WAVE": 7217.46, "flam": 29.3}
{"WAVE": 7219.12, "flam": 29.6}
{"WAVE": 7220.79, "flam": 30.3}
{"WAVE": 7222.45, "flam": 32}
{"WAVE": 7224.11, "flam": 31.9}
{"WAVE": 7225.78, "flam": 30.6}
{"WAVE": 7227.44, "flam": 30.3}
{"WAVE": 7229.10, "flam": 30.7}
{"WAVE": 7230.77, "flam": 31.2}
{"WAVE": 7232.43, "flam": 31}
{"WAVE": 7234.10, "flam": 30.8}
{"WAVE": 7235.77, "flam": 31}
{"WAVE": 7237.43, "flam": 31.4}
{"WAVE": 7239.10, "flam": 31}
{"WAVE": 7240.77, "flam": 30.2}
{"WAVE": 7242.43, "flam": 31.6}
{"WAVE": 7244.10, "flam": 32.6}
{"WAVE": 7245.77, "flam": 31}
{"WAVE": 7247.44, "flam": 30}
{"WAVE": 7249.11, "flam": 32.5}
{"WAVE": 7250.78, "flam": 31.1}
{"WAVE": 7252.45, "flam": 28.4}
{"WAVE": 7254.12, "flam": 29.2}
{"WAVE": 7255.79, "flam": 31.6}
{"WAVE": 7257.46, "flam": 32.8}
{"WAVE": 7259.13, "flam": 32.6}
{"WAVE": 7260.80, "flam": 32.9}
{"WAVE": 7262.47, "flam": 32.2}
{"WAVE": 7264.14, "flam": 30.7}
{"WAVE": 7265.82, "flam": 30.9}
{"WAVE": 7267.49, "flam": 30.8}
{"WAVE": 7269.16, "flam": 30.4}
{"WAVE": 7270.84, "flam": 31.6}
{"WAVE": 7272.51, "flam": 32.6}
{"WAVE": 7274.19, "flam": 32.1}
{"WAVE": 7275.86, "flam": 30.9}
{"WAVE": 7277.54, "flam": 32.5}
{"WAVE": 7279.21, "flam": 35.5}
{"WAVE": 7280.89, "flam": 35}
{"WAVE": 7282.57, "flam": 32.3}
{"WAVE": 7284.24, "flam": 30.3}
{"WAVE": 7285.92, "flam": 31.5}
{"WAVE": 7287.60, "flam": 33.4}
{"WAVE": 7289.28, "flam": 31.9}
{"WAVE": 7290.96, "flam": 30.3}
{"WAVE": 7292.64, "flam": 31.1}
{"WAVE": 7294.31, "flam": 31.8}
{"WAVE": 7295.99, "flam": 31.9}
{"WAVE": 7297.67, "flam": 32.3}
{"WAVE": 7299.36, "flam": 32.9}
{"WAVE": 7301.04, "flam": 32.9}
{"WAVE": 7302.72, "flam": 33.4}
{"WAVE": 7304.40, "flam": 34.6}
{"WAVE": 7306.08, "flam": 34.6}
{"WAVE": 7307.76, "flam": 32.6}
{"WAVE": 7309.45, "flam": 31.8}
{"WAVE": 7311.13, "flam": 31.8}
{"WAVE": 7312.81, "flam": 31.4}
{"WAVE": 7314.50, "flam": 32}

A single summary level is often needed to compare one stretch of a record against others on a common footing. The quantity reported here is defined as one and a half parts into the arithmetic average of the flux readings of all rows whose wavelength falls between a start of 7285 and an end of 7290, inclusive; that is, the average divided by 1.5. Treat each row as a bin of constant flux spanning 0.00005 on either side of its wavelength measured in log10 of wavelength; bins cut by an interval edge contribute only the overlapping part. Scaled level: 21.5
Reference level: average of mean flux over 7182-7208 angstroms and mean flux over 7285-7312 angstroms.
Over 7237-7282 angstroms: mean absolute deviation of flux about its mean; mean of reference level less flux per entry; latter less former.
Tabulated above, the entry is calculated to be -1.5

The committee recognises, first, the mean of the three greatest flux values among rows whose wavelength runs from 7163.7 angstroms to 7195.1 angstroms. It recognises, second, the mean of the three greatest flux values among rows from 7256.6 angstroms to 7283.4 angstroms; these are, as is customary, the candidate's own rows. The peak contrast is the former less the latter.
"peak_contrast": -2.9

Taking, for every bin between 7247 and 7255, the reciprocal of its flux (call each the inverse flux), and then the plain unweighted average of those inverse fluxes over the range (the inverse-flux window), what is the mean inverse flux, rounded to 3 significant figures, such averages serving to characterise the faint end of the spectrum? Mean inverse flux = 0.0331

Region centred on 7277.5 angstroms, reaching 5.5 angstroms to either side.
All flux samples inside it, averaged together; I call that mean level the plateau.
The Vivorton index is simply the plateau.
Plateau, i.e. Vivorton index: 33.0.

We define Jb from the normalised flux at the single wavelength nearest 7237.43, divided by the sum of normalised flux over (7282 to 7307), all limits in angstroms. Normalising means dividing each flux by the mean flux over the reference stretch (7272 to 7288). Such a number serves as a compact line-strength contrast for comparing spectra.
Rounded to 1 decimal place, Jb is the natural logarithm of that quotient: -2.7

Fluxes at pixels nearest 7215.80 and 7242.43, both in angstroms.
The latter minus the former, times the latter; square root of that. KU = 8.1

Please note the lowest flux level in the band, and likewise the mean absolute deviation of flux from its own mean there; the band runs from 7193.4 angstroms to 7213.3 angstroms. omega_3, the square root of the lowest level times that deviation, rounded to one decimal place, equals 4.8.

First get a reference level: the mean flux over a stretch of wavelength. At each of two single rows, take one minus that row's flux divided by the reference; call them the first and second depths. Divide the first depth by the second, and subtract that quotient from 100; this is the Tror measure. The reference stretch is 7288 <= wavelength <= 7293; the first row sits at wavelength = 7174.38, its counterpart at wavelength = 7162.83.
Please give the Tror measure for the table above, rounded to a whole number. 100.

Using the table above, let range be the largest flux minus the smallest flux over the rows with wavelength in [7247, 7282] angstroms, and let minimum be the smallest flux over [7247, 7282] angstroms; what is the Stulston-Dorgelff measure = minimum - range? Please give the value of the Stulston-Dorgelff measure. 21.3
